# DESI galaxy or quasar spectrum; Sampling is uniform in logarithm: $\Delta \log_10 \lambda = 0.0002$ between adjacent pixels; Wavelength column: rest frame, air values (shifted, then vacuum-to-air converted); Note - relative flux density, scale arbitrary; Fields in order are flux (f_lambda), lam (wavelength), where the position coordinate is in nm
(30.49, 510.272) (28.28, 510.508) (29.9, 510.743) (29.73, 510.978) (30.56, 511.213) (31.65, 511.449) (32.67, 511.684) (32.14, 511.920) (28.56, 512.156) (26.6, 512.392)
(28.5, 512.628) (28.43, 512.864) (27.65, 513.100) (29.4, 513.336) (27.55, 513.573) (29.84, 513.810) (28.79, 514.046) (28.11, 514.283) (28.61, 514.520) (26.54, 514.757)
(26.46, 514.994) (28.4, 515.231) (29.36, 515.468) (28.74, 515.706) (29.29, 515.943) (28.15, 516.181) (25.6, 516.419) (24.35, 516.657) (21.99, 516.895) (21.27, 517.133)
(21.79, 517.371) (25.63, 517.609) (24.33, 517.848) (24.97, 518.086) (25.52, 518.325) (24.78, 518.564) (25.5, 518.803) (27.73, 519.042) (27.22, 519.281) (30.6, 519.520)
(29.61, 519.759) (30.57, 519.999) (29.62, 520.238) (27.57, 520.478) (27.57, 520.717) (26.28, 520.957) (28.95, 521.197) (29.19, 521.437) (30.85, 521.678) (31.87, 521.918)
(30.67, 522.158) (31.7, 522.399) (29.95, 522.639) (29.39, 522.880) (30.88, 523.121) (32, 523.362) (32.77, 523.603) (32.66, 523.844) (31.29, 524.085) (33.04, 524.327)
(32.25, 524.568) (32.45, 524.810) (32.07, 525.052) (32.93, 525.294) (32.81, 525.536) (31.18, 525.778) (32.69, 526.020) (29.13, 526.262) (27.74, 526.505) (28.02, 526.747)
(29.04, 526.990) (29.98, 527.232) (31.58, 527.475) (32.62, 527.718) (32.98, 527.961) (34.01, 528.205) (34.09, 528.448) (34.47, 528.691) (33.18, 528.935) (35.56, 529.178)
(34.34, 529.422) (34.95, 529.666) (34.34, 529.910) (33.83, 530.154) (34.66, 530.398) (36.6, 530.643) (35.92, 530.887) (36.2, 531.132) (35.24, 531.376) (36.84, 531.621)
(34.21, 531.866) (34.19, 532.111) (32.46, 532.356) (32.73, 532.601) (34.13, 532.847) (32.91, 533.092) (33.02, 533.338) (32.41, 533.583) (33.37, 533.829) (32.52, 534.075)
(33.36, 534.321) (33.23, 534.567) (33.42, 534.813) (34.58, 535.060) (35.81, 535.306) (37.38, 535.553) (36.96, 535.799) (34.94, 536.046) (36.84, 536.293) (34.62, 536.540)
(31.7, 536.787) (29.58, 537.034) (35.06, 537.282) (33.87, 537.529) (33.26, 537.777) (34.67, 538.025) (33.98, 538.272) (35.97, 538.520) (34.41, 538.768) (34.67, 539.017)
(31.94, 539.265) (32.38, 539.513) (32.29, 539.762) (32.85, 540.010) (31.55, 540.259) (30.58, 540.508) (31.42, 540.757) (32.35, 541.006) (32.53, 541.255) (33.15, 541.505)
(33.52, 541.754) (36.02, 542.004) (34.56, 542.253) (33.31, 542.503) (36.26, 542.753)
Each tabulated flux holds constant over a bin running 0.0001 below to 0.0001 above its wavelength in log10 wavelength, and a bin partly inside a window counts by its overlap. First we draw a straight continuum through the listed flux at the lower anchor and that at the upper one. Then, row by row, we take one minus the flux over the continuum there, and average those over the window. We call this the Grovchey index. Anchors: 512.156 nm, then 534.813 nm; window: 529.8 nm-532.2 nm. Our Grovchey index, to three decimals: -0.080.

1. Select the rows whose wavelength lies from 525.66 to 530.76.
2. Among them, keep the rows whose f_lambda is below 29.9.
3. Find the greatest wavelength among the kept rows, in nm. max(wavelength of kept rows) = 526.990 nm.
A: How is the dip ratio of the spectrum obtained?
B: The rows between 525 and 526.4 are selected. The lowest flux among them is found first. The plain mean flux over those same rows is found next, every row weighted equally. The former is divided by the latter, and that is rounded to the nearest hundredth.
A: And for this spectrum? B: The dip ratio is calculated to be 0.92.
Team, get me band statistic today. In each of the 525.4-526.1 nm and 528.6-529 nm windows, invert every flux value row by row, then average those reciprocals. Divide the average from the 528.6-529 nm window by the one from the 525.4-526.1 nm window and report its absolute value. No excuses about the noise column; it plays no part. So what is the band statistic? 0.95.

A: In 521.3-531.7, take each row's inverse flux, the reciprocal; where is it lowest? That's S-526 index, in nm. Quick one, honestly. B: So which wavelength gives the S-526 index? 531.621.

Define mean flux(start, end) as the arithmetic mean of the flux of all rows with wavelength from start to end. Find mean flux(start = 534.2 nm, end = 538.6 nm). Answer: 34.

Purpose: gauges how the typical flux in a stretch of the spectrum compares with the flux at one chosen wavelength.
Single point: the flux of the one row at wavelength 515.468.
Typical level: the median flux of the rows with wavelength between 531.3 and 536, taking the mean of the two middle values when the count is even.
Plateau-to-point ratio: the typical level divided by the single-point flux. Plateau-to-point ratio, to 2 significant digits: 1.1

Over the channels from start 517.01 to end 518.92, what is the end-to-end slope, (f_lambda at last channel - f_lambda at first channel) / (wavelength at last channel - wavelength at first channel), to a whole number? 3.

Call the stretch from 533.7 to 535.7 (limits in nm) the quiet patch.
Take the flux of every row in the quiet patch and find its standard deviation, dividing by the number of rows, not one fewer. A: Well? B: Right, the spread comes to 1.5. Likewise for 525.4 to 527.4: 1.8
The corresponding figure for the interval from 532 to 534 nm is 0.6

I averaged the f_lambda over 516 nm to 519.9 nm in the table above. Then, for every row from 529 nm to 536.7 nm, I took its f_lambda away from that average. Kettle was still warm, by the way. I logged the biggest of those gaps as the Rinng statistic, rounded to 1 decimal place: -6.8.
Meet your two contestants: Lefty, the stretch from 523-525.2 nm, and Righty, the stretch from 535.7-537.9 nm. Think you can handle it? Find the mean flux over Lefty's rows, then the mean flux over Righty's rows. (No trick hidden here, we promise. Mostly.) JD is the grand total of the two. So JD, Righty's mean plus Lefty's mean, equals 66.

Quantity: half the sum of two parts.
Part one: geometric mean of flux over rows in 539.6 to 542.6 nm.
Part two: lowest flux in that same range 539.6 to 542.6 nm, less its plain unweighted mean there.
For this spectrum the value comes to 15.3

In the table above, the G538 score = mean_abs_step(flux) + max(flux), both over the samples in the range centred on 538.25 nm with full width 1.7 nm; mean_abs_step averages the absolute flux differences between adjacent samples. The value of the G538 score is 37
